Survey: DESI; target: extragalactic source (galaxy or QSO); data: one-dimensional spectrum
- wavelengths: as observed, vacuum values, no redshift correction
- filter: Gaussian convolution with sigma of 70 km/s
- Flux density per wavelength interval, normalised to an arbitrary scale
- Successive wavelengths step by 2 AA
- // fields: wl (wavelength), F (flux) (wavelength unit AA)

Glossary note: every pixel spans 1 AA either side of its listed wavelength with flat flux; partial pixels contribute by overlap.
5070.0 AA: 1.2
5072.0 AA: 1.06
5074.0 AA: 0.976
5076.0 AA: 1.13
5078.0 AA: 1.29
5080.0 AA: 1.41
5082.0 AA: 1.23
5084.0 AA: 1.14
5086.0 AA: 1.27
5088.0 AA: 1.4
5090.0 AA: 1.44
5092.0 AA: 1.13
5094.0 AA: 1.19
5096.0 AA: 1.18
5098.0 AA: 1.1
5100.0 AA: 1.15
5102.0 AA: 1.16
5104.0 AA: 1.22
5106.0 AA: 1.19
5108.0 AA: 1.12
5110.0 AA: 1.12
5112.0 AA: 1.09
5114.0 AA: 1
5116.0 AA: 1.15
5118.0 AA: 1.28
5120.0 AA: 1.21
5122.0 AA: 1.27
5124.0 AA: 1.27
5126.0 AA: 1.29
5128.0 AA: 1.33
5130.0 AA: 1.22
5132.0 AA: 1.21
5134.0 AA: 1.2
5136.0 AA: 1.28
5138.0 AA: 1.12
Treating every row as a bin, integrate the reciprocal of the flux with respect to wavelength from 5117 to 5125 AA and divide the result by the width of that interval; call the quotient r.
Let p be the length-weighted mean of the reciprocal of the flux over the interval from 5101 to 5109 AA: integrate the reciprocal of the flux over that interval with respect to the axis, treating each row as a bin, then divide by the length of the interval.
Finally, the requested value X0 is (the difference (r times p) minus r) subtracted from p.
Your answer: 0.970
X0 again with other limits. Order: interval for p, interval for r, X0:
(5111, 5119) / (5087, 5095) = 0.977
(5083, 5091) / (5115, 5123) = 0.957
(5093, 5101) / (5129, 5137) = 0.975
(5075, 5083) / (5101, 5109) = 0.970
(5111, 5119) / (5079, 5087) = 0.978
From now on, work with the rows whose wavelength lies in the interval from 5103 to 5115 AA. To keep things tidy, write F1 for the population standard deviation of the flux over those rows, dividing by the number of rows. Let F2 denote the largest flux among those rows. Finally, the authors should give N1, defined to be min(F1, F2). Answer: 0.07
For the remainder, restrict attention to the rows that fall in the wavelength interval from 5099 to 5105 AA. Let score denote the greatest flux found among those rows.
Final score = 1.22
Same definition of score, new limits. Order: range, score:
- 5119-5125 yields 1.27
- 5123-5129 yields 1.33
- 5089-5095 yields 1.44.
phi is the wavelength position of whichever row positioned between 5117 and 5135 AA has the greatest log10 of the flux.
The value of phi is 5128.0 AA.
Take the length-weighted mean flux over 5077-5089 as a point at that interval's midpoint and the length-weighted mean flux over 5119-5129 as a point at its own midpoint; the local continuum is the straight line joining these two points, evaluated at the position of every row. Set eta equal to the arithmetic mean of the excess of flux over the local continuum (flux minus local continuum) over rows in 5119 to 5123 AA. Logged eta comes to -0.04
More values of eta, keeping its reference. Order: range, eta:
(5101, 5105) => -0.09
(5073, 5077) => -0.24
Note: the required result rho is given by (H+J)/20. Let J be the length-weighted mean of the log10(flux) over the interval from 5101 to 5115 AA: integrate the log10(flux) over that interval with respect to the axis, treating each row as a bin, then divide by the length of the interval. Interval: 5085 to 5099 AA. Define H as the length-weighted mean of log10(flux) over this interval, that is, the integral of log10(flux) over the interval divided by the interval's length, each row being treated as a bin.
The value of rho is 0.0072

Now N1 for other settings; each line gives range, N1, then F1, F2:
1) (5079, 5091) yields 0.11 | 0.109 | 1.44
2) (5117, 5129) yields 0.04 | 0.035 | 1.33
